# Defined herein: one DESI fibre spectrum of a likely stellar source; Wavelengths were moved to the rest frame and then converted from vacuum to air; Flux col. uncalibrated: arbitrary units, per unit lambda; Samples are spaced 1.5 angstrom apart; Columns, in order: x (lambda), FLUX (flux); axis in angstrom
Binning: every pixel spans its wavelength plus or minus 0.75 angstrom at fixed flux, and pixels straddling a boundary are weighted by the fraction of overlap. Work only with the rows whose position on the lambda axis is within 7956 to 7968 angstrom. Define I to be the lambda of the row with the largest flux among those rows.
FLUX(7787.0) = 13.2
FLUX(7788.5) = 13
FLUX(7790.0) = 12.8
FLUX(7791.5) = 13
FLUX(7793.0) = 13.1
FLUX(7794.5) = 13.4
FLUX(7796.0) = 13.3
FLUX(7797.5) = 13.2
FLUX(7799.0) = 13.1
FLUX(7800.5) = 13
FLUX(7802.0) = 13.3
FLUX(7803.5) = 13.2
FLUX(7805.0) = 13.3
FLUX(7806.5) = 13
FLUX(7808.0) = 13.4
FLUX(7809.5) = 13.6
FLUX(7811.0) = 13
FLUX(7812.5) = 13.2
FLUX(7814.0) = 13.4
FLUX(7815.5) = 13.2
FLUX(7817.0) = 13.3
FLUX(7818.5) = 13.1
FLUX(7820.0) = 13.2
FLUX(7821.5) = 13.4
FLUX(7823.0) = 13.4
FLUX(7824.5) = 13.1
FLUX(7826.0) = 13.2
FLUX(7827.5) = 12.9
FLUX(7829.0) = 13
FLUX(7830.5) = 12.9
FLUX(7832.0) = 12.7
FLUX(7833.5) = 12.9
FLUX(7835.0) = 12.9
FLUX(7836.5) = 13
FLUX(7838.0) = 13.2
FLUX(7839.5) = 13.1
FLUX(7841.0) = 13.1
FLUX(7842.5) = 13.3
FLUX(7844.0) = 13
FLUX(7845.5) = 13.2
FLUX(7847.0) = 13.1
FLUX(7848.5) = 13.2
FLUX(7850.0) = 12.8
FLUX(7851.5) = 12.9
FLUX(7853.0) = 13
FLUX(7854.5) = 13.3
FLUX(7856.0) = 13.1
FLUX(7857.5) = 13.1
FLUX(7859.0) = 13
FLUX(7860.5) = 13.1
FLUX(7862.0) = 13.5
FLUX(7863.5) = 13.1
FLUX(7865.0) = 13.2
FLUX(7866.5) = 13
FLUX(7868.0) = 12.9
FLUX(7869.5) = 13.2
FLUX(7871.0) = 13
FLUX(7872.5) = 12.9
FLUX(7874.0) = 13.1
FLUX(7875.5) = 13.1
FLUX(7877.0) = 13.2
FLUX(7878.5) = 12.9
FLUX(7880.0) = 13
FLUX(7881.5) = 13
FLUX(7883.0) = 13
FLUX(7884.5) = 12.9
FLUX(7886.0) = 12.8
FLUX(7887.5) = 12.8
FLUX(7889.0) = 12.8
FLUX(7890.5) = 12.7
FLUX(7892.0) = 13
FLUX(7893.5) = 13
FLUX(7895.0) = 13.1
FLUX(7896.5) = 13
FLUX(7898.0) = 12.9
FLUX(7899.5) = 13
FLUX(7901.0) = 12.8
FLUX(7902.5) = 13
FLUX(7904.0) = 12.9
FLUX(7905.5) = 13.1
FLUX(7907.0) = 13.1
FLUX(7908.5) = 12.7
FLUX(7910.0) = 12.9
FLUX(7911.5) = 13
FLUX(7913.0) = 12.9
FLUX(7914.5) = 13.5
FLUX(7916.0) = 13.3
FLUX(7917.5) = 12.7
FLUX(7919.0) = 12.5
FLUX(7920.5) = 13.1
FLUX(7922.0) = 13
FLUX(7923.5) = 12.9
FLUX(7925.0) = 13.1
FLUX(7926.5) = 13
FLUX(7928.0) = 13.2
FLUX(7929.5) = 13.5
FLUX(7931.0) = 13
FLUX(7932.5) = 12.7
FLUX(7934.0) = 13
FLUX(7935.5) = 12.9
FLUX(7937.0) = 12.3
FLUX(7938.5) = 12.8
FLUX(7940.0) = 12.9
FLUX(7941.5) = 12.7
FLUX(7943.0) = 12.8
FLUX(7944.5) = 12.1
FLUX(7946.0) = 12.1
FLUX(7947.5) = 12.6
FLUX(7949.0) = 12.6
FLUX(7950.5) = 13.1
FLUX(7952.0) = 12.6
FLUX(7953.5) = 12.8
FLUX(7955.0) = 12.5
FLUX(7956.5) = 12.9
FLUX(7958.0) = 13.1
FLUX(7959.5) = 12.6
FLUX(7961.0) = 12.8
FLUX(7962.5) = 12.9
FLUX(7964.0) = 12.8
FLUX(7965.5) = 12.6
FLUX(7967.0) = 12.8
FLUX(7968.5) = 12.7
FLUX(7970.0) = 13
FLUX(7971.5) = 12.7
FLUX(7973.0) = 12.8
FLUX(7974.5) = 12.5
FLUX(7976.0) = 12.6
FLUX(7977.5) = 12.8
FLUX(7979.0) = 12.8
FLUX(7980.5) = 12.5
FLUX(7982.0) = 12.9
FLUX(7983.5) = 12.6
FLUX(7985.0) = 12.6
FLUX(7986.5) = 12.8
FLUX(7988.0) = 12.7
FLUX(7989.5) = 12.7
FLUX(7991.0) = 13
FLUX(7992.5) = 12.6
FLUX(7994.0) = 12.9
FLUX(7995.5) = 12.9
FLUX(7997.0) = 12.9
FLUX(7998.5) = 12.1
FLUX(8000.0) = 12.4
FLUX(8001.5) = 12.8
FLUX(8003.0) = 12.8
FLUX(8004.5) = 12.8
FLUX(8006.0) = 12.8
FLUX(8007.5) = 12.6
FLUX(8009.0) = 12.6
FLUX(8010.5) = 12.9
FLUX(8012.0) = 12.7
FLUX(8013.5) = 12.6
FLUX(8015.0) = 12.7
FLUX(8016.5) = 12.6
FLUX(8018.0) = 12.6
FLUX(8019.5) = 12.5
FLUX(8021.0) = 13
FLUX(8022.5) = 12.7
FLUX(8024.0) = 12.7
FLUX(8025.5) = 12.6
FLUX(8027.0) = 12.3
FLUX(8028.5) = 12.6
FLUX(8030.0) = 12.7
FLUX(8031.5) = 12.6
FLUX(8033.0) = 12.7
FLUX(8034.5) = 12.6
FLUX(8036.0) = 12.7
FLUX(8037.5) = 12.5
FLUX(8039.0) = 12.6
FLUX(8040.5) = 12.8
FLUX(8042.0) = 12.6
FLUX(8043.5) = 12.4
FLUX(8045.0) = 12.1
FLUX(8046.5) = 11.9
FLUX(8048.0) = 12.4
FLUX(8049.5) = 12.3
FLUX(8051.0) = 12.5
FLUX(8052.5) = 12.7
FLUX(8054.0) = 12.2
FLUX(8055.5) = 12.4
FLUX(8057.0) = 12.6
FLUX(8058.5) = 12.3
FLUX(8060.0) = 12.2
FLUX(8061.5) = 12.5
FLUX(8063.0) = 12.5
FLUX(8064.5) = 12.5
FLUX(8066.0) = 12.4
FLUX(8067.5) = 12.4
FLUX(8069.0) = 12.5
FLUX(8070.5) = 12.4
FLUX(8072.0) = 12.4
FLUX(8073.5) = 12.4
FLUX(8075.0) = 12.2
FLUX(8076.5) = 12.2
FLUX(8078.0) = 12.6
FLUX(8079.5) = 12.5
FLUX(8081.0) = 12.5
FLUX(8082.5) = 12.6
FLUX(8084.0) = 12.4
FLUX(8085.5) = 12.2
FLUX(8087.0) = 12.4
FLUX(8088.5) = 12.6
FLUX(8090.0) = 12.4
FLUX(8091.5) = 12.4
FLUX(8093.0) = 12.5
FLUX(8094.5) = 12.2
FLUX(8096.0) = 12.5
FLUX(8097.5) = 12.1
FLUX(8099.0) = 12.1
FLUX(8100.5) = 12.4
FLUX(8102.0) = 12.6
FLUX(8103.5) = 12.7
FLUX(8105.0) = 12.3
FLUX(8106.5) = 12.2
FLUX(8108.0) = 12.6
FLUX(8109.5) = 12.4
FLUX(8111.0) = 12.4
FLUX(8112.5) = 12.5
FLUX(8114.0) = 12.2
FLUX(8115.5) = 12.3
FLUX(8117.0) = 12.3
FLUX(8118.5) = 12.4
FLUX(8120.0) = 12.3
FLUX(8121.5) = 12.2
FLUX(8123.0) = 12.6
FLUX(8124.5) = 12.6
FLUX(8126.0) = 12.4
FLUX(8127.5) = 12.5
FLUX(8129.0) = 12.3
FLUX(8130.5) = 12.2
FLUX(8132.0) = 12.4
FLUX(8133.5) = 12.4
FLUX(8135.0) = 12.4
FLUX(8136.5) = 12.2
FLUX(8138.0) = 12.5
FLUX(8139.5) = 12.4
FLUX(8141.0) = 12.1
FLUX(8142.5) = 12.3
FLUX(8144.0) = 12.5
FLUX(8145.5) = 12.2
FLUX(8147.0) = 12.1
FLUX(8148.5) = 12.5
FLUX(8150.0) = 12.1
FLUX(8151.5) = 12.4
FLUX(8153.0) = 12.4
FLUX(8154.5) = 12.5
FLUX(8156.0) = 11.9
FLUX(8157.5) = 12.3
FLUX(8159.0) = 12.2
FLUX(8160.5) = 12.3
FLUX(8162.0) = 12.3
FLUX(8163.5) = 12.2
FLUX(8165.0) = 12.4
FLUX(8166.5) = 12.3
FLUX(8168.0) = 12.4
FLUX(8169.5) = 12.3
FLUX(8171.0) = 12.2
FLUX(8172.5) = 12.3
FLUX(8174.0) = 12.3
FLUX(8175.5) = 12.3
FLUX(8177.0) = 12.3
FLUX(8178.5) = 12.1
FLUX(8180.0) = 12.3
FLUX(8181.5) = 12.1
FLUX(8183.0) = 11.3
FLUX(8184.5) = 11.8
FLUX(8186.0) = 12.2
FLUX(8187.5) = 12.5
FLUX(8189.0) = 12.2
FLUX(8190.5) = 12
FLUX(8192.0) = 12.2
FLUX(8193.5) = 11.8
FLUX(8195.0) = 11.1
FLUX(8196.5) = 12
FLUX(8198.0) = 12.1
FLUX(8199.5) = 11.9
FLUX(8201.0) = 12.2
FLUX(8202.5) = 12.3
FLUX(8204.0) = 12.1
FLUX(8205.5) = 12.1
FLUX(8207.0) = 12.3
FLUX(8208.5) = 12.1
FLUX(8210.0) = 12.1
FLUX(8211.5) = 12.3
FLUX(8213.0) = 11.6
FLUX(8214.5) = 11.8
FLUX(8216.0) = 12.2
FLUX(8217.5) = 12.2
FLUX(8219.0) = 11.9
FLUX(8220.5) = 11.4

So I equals 7958.0 angstrom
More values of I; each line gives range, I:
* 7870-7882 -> 7877.0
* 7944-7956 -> 7950.5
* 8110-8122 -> 8112.5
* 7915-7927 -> 7916.0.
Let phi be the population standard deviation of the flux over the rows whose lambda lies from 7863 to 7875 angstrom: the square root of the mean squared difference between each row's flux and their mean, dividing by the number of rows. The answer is 0.11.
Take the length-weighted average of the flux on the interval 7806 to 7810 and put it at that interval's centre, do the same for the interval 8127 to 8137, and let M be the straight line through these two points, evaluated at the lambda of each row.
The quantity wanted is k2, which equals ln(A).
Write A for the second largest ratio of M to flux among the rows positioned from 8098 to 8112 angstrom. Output 0.018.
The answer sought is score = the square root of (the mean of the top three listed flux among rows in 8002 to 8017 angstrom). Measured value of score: 3.58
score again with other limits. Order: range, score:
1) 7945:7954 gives 3.58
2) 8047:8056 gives 3.54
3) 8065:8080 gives 3.54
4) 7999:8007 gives 3.58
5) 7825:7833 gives 3.61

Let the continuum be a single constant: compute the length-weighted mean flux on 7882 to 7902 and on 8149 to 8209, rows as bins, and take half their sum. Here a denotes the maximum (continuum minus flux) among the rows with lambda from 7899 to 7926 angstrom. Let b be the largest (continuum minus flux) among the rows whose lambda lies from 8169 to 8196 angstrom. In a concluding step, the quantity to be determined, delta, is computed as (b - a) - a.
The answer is 1.4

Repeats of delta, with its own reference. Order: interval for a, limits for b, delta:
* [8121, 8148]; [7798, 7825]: -1.3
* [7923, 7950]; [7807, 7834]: -1.0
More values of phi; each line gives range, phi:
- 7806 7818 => 0.19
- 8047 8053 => 0.15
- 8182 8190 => 0.41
